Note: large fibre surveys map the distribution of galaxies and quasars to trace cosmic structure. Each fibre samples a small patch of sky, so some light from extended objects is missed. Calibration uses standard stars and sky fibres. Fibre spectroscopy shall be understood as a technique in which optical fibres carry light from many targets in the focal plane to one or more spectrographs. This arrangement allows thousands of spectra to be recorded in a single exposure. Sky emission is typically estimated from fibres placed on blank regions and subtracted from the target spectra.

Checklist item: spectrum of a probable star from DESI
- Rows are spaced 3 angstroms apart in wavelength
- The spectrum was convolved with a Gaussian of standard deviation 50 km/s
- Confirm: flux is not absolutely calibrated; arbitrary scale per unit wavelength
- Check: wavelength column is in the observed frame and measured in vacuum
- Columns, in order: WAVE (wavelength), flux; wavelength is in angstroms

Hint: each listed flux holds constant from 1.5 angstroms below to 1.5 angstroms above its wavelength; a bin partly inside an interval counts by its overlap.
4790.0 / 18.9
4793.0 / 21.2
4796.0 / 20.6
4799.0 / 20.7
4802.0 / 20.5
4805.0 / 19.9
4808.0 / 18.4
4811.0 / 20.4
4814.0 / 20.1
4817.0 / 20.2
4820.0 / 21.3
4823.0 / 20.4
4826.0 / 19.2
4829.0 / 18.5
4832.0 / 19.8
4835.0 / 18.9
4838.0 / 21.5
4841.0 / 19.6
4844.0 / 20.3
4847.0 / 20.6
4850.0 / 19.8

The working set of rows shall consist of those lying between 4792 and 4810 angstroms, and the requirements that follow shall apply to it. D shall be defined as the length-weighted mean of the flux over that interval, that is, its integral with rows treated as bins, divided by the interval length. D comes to 20.2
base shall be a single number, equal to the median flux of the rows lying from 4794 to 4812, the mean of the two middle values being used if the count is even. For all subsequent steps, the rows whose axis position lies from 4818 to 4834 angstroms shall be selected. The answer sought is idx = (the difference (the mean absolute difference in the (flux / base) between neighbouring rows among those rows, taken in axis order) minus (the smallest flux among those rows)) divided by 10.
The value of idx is -1.84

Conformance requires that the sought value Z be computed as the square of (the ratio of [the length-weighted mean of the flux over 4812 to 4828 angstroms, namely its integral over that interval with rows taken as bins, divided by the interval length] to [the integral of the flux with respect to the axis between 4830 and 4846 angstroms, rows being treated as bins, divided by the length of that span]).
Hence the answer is 1.02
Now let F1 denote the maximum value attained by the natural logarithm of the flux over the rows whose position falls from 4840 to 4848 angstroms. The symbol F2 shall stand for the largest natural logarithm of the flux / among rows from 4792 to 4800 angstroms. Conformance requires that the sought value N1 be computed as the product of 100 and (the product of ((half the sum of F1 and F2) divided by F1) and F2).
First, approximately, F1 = 3.025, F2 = 3.054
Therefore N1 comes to 307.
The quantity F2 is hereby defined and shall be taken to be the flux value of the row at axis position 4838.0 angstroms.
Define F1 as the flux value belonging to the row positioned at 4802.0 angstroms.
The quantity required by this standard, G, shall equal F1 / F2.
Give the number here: 0.95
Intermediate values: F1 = 20.5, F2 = 21.5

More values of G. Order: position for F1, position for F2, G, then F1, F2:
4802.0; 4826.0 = 1.07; 20.5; 19.2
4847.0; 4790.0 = 1.09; 20.6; 18.9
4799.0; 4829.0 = 1.12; 20.7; 18.5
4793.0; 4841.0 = 1.08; 21.2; 19.6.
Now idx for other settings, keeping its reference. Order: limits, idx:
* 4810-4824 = -2.01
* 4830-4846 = -1.88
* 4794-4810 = -1.84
